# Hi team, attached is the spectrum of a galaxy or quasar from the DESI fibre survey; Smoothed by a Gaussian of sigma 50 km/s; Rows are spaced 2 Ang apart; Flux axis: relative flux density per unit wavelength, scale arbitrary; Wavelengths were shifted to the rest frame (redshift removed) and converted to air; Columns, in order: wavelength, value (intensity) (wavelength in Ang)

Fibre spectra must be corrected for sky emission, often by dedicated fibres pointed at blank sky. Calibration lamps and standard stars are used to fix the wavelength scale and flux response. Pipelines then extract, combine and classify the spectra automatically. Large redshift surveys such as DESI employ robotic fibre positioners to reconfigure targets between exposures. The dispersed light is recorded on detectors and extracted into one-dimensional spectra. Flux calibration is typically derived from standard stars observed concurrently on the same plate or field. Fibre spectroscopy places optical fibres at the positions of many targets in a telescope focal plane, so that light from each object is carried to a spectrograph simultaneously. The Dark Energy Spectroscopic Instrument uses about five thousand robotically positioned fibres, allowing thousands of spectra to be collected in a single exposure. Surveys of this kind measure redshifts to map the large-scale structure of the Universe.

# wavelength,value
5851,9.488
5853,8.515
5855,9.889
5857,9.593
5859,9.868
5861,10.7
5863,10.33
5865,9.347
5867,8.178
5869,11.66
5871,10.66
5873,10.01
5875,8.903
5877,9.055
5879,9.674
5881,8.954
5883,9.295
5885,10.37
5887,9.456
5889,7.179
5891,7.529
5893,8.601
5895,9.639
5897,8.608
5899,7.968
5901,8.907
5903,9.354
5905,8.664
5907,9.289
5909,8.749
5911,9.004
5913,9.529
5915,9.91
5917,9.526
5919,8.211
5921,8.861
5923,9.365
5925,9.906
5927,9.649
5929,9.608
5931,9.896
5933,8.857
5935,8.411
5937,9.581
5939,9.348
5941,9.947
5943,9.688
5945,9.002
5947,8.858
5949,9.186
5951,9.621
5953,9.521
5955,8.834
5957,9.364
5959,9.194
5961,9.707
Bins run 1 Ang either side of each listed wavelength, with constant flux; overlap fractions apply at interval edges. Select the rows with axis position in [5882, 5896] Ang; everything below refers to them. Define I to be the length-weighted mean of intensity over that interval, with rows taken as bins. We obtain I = 8.9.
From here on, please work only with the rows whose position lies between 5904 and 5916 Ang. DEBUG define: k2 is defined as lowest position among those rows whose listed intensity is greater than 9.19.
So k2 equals 5907 Ang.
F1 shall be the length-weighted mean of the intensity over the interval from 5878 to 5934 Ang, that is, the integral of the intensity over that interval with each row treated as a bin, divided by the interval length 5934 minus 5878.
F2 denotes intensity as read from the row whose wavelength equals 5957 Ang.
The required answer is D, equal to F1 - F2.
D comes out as -0.3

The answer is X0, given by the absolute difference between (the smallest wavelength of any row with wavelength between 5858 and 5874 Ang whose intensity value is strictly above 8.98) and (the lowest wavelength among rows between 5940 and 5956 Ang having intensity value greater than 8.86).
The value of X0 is 82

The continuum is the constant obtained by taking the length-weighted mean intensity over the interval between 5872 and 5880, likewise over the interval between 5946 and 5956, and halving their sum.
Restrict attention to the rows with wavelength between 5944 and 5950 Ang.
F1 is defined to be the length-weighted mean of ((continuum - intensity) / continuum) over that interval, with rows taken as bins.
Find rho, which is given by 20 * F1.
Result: 0.6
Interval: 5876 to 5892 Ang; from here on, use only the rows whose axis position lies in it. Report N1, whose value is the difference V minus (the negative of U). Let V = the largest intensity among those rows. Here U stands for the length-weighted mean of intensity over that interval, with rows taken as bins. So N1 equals 19.3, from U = 8.94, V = 10.37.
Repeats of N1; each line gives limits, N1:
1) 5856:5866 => 20.7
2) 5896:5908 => 18.2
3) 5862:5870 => 21.5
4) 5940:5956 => 19.3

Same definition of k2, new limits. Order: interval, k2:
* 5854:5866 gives 5855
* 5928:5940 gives 5929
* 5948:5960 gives 5951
